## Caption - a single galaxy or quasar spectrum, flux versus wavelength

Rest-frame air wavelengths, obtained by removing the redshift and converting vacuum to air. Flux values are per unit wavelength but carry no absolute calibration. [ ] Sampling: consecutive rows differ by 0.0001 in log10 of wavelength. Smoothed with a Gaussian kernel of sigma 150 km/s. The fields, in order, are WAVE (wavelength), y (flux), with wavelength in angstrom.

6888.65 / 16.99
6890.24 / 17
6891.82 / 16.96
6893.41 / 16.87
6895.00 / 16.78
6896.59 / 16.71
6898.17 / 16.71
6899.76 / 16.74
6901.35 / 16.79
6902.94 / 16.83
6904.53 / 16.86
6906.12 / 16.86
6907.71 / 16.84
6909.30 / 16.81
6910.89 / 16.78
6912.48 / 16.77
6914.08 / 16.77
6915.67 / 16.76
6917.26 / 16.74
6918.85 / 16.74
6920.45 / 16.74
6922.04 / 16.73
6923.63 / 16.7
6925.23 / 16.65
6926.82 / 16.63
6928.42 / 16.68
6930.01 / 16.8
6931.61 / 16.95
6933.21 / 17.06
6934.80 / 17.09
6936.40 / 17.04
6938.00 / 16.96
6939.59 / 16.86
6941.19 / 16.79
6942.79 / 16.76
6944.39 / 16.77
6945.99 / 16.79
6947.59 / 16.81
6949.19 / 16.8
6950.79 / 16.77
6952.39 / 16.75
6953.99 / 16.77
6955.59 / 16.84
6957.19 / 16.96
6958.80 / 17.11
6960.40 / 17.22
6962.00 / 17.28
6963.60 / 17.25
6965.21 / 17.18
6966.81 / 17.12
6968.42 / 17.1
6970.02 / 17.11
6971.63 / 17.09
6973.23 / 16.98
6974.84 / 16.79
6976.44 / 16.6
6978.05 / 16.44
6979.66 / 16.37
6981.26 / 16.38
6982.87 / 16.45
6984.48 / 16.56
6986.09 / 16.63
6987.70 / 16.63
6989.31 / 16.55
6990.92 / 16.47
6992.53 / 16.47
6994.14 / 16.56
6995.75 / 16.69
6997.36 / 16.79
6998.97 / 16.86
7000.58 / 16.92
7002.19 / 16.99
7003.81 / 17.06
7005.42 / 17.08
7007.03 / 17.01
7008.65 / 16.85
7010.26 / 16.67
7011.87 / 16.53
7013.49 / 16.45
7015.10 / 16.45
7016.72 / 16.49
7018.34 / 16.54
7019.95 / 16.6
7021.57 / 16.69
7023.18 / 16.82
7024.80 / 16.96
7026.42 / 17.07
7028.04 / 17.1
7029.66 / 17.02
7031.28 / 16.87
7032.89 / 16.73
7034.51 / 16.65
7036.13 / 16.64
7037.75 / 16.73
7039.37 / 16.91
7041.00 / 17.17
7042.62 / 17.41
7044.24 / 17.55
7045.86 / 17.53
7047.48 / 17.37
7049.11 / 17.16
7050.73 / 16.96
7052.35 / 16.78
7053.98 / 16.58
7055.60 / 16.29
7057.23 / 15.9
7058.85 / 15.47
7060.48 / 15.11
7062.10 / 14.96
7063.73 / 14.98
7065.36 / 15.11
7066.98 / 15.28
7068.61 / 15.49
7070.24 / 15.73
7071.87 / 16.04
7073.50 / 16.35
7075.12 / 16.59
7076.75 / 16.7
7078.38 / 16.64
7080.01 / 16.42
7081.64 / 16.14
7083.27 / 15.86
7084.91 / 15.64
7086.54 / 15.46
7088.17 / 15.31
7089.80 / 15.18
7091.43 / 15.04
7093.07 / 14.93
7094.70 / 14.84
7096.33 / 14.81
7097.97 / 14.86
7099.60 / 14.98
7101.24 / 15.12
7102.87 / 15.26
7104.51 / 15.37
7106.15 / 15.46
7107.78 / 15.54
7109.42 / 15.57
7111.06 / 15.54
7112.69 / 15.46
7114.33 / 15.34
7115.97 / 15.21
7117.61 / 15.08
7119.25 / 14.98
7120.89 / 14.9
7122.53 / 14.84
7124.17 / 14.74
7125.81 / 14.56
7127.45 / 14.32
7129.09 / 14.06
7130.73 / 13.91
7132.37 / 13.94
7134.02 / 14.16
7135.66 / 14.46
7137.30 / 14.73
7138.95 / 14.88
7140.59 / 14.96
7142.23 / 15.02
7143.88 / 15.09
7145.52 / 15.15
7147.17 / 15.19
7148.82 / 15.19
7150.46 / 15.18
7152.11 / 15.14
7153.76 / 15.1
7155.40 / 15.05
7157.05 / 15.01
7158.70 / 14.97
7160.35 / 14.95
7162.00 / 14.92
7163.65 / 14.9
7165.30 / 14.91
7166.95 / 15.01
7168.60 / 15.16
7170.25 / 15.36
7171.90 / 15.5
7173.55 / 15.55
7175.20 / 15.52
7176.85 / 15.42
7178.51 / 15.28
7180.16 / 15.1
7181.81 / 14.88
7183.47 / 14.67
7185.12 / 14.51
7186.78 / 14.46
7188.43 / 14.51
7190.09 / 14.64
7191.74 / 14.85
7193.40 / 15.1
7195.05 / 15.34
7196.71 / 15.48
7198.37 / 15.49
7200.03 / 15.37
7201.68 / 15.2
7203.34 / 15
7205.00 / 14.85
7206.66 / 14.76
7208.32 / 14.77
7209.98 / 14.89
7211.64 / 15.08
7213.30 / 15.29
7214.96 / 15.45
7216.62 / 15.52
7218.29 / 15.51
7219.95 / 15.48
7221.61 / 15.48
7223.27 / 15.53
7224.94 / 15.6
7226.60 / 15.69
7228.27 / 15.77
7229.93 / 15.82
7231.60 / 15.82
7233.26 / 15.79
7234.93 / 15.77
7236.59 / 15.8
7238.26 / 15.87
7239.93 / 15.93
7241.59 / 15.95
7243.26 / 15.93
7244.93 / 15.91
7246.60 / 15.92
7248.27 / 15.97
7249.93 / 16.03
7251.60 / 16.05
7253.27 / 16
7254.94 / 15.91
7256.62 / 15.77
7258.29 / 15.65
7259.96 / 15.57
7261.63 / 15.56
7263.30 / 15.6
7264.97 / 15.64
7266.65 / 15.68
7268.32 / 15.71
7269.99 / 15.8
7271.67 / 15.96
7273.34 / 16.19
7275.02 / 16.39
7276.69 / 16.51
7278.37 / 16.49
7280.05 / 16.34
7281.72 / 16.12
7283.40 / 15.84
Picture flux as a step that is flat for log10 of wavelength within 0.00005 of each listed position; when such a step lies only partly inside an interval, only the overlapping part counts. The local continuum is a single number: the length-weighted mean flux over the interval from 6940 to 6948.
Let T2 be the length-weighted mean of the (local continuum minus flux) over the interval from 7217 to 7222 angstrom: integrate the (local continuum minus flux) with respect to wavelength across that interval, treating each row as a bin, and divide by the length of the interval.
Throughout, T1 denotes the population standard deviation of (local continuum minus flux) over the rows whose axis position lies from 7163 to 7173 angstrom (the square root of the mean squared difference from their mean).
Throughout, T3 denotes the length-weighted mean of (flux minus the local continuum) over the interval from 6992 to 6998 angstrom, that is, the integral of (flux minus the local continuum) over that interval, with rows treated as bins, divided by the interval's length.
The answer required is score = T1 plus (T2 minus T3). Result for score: 1.6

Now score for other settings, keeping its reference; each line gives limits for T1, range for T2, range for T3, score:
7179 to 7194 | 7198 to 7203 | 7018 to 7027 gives 1.7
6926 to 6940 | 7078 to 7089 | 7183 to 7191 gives 3.3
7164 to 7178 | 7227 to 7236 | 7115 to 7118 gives 2.8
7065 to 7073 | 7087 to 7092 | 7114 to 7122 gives 3.6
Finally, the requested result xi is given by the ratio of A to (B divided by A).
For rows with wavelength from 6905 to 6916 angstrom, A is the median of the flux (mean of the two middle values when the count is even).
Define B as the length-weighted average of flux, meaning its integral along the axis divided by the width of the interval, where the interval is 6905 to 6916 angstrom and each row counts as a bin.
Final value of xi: 16.8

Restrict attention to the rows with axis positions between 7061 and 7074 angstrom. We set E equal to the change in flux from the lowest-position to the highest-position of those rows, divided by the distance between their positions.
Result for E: 0.12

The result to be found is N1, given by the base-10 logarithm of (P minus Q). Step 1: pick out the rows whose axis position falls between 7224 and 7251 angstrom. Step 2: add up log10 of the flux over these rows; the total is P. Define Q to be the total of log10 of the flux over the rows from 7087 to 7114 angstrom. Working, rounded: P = 19.2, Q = 18.9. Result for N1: -0.5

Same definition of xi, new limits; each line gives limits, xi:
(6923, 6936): 16.7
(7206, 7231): 15.6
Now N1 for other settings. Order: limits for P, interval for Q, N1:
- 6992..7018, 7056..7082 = -0.4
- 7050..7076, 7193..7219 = -0.5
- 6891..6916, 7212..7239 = -0.3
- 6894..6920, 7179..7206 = -0.1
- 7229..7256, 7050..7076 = -1.5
